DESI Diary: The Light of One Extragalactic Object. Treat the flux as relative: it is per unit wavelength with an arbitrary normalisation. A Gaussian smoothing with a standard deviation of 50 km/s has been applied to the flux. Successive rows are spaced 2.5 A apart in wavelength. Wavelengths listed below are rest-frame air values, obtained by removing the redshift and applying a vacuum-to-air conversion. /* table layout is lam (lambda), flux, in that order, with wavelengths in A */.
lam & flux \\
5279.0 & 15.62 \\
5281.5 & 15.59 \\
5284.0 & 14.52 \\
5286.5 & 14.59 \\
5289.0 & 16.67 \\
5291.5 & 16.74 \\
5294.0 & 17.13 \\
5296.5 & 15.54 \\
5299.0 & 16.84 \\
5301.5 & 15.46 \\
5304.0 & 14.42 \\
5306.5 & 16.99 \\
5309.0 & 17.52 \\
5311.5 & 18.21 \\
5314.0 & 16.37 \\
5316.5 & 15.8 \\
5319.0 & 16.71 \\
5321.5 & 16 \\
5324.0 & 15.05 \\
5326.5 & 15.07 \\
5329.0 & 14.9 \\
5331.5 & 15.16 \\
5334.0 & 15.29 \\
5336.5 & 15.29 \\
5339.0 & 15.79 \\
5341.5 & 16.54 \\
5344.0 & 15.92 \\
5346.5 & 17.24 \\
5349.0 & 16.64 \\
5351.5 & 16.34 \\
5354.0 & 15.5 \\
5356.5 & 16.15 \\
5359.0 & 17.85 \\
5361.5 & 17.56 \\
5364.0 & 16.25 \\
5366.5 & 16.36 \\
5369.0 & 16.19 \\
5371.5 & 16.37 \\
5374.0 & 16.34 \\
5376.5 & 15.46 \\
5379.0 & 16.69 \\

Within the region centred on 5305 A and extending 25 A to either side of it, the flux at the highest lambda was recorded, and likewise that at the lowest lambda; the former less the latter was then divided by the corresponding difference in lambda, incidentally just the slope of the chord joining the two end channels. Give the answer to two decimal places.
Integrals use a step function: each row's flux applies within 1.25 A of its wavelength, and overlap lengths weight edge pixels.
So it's -0.01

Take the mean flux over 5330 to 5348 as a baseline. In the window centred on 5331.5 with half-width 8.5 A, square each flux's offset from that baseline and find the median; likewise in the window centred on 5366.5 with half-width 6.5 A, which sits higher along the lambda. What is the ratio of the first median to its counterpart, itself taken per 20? 0.12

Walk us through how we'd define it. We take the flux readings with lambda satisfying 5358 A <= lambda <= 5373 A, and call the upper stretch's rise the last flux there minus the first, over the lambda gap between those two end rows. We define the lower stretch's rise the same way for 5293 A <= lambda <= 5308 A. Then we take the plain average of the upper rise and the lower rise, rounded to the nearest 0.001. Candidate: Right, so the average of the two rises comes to -0.065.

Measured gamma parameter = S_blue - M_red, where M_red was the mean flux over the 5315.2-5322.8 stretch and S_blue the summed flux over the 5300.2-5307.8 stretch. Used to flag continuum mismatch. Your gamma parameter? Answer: 30.7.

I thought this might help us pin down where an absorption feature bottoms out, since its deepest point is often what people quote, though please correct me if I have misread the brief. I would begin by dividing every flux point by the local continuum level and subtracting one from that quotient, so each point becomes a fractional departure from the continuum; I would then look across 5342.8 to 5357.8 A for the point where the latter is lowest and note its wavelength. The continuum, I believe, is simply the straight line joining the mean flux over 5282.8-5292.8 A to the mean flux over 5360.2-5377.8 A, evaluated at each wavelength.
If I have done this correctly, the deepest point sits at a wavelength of 5354.0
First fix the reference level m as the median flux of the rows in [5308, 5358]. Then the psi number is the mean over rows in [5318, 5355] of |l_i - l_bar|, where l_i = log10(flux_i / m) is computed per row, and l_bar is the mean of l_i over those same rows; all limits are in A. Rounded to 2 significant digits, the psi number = 0.017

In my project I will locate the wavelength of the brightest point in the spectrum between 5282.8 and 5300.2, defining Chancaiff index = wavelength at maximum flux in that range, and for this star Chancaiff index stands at 5294.0 A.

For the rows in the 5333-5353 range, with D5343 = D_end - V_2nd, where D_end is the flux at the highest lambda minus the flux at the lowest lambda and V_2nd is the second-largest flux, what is -15.59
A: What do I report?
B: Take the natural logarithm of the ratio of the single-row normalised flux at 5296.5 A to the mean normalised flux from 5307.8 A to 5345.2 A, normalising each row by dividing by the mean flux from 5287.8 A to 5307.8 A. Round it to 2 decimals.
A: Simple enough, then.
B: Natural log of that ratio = -0.03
